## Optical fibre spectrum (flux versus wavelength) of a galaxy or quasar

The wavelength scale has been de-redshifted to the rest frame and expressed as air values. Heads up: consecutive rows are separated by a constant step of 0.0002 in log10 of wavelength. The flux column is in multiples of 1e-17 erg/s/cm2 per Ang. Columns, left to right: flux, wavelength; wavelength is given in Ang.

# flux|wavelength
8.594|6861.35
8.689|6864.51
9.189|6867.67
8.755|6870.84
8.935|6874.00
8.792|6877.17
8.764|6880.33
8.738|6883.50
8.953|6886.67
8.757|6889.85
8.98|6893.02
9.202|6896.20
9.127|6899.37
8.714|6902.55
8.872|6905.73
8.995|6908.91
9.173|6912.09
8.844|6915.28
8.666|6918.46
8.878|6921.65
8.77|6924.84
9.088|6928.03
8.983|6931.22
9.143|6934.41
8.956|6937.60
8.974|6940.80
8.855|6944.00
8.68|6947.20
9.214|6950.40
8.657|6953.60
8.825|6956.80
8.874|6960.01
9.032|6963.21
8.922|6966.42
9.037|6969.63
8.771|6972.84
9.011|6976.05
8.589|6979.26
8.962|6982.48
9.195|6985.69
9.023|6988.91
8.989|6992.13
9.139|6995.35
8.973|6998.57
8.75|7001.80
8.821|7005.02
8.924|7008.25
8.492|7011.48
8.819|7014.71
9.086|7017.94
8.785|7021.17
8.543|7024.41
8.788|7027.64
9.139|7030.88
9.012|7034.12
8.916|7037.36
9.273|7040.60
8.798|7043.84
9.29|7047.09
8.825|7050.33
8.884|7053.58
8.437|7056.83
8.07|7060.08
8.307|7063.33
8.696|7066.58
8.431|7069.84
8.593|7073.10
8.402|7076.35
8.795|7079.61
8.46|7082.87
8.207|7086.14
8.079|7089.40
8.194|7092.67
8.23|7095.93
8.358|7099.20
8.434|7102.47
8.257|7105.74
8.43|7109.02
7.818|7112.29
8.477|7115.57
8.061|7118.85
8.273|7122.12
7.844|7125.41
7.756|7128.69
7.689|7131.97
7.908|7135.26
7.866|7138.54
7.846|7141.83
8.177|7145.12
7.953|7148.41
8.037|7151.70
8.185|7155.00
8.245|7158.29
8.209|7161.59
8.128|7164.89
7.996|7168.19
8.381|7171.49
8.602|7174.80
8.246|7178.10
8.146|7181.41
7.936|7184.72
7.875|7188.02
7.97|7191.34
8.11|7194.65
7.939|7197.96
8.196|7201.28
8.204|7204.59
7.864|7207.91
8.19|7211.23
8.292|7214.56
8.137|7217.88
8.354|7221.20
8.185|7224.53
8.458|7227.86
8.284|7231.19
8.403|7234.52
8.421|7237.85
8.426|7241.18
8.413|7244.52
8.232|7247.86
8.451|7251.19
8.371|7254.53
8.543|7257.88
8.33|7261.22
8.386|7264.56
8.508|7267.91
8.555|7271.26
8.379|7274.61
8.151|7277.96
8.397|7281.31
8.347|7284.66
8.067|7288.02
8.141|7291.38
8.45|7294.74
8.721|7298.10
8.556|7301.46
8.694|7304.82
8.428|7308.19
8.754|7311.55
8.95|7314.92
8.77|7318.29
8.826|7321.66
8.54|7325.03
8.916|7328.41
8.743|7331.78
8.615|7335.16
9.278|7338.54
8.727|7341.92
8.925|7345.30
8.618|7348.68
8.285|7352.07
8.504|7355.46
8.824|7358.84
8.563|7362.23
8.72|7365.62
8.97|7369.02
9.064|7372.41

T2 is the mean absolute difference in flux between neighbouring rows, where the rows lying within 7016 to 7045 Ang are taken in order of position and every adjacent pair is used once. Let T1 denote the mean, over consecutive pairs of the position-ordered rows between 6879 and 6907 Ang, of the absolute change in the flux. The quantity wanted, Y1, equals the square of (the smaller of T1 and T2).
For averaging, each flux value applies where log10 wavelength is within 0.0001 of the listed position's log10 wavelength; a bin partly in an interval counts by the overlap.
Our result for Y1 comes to 0.036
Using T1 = 0.19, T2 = 0.274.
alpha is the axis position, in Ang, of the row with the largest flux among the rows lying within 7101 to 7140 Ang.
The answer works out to 7115.57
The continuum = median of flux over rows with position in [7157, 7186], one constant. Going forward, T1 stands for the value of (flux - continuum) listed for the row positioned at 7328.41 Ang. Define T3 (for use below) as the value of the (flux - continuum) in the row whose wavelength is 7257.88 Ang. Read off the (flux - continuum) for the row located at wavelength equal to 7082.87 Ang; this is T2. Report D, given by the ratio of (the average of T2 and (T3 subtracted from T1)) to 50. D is 0.006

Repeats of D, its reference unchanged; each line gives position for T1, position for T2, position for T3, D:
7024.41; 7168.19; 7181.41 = 0.002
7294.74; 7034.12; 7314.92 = 0.003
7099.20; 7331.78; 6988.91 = -0.001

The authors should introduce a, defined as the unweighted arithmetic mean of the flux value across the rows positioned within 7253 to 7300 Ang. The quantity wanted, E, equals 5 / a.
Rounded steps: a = 8.38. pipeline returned 0.597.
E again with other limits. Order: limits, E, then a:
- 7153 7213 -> 0.615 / 8.13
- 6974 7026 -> 0.563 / 8.88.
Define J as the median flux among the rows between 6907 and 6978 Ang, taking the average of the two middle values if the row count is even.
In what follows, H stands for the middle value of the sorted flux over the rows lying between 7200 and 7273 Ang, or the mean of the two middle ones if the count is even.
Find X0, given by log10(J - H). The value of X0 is -0.24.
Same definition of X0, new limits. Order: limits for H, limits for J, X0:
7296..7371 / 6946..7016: -0.70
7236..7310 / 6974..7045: -0.28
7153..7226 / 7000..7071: -0.21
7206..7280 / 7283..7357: -0.55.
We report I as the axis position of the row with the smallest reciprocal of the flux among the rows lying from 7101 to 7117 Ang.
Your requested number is 7115.57 Ang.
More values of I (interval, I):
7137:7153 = 7145.12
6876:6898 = 6896.20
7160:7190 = 7174.80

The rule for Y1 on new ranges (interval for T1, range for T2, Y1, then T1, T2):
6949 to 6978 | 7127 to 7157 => 0.020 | 0.21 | 0.142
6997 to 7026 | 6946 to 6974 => 0.060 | 0.25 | 0.245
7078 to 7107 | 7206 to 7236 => 0.024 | 0.16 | 0.192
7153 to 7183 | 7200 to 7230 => 0.029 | 0.17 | 0.199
